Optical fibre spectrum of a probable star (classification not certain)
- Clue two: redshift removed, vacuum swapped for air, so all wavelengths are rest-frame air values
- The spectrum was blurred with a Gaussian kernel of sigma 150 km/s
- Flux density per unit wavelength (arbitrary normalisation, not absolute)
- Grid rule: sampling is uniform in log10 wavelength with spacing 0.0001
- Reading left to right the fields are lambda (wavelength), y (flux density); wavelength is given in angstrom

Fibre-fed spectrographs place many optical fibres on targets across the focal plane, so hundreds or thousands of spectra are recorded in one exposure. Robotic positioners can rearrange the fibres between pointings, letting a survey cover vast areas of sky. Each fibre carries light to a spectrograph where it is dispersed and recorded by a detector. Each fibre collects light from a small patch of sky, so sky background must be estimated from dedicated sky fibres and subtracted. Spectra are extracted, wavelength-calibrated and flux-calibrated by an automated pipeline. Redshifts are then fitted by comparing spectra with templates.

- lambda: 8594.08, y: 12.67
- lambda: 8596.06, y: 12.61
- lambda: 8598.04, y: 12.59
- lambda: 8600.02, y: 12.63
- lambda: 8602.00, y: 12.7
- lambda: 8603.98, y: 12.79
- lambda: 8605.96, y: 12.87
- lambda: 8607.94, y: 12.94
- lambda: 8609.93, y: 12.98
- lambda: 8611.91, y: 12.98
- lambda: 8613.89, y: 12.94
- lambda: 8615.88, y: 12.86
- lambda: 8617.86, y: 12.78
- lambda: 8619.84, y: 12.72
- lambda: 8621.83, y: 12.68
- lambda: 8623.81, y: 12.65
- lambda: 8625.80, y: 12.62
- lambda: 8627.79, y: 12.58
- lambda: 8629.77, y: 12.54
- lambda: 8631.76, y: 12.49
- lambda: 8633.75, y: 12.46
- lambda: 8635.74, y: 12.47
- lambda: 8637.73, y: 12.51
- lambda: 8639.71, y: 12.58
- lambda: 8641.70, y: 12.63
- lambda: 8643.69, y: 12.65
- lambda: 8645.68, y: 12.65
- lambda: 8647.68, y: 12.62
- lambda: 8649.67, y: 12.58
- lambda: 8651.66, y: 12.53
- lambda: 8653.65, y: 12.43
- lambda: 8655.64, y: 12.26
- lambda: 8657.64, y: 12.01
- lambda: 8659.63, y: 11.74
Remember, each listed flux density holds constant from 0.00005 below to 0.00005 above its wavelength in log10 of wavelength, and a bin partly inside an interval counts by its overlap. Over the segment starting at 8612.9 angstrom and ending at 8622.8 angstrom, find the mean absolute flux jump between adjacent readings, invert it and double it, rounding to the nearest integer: 31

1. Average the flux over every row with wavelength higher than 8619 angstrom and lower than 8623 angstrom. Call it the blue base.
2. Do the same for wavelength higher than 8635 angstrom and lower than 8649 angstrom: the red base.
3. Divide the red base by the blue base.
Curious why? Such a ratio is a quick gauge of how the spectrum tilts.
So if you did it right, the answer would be 0.99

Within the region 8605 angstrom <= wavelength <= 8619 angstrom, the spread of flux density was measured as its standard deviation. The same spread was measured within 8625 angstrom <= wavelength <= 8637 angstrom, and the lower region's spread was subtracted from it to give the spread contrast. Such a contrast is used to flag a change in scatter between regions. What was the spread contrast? -0.009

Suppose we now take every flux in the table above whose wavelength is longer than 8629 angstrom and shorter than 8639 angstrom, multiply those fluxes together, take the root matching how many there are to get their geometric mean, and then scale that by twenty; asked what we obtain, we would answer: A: 250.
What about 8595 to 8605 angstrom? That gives 253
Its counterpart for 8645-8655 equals 251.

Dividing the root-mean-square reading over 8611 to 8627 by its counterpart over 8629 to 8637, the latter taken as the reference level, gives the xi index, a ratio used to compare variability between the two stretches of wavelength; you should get 1.02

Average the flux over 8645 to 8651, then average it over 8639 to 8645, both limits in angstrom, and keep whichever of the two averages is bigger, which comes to 12.6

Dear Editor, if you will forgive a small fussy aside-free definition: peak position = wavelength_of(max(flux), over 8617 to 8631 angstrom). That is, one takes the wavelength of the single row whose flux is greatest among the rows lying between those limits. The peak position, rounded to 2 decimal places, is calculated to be 8617.86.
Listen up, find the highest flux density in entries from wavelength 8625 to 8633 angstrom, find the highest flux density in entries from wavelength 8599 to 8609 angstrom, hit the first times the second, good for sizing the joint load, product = 163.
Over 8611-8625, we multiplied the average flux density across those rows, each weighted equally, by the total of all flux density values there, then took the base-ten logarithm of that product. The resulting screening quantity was 3.06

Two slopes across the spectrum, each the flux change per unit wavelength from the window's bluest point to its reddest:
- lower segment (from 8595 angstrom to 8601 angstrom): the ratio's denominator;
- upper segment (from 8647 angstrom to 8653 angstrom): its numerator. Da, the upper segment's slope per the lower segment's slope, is -4.5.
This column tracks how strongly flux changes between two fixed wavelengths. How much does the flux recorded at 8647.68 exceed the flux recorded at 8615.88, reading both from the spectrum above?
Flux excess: -0.2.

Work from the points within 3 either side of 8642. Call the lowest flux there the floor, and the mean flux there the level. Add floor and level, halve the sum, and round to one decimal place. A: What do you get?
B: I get 12.6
